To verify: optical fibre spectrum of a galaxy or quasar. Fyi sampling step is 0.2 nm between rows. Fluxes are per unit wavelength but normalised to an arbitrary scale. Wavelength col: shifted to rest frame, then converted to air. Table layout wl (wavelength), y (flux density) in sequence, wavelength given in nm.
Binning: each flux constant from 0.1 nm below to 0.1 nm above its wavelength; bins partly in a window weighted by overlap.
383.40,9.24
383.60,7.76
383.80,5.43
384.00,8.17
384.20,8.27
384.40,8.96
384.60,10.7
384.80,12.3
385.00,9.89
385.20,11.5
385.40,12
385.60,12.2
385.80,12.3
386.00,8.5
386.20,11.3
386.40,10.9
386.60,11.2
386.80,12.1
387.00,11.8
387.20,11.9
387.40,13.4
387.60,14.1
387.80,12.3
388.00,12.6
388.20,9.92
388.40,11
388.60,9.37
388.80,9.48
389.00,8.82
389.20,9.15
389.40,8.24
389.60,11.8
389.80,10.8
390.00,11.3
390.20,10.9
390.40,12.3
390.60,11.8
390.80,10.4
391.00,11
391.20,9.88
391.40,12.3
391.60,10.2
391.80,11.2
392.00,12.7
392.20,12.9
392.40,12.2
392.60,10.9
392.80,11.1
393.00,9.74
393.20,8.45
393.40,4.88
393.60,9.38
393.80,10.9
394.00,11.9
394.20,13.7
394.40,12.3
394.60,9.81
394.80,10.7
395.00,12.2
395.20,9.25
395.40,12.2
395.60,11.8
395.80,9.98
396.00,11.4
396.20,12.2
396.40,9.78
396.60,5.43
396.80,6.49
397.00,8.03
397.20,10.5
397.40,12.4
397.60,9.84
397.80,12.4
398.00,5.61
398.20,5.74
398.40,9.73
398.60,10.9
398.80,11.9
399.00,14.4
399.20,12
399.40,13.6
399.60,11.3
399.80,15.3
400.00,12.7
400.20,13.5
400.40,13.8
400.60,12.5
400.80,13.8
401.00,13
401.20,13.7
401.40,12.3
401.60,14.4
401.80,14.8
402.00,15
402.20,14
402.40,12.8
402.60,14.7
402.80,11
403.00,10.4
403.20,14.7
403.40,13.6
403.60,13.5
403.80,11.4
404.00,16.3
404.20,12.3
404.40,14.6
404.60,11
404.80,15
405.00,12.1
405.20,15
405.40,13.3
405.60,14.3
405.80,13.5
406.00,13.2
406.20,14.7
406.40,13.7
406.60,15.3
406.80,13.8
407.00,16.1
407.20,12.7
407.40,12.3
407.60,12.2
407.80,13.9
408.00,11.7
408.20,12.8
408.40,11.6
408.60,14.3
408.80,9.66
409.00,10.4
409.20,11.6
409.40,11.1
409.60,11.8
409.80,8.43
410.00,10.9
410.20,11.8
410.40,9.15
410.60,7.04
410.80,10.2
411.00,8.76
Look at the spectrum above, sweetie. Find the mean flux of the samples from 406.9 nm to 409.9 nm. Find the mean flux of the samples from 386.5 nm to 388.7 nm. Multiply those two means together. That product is 141.9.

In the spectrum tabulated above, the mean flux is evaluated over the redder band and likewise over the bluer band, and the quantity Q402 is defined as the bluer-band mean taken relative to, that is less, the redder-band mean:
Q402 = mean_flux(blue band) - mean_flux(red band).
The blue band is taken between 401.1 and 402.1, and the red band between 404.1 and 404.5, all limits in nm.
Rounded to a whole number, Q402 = 1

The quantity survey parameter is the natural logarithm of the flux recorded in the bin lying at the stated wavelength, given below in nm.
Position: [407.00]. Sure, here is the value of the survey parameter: 2.78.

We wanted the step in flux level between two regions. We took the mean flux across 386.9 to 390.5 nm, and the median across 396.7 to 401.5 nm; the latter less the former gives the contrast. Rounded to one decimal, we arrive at 1.3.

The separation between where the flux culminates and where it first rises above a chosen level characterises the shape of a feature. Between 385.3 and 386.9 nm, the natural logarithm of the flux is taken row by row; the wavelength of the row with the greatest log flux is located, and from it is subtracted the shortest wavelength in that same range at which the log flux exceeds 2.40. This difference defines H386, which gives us 0.40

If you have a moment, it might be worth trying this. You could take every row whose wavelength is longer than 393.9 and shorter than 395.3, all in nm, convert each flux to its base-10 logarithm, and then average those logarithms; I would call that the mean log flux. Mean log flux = 1.05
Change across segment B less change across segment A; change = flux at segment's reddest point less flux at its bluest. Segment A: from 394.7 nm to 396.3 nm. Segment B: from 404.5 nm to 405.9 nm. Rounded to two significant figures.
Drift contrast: 1.0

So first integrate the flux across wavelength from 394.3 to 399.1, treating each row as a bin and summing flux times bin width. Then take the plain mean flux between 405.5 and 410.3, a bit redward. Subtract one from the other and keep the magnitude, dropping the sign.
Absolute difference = 36.4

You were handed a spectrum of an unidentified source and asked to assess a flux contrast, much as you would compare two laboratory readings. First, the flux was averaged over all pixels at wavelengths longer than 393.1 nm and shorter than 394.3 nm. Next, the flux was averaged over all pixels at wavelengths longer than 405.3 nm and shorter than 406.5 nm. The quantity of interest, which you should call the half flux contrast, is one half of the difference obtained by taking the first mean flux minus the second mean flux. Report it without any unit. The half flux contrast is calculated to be -2.0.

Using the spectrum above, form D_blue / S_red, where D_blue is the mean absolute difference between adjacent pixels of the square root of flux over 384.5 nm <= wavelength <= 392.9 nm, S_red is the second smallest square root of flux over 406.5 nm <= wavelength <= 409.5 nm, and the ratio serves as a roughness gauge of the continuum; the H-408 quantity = 0.053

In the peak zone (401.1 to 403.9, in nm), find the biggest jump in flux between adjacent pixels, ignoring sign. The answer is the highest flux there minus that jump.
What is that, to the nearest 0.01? 10.70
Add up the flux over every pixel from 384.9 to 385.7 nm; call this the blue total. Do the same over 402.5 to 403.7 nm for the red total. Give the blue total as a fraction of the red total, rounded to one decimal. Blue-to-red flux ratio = 0.6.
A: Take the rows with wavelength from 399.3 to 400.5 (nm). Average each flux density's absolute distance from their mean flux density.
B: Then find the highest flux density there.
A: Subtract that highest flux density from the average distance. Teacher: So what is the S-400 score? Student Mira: -14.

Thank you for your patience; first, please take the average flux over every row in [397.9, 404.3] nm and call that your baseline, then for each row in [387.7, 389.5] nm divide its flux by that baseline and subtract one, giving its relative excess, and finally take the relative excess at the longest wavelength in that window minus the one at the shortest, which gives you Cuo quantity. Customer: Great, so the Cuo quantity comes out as -0.32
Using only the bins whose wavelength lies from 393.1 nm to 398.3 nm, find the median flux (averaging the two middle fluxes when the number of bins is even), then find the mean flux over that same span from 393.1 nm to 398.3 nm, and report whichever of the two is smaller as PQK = 9.9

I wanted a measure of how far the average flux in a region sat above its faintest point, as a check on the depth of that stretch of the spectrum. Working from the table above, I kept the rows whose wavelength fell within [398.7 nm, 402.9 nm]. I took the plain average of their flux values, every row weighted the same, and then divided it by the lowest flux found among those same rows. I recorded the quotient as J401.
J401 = 1.21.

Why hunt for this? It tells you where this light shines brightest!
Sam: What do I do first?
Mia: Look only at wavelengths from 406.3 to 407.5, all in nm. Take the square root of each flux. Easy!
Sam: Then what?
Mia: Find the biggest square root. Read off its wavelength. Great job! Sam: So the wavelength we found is 407.00 nm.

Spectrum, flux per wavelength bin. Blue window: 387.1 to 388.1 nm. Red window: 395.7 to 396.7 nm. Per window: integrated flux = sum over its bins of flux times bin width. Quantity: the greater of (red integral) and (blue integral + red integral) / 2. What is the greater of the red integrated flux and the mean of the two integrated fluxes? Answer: 11.3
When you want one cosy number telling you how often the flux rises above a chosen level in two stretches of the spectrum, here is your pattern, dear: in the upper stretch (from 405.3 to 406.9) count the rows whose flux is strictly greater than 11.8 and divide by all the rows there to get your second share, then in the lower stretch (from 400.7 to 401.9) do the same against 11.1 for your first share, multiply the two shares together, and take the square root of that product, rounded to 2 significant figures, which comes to 1.0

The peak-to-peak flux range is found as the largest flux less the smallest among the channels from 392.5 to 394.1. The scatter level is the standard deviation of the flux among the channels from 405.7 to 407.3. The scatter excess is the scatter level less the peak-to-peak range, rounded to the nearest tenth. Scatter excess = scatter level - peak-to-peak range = -5.9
